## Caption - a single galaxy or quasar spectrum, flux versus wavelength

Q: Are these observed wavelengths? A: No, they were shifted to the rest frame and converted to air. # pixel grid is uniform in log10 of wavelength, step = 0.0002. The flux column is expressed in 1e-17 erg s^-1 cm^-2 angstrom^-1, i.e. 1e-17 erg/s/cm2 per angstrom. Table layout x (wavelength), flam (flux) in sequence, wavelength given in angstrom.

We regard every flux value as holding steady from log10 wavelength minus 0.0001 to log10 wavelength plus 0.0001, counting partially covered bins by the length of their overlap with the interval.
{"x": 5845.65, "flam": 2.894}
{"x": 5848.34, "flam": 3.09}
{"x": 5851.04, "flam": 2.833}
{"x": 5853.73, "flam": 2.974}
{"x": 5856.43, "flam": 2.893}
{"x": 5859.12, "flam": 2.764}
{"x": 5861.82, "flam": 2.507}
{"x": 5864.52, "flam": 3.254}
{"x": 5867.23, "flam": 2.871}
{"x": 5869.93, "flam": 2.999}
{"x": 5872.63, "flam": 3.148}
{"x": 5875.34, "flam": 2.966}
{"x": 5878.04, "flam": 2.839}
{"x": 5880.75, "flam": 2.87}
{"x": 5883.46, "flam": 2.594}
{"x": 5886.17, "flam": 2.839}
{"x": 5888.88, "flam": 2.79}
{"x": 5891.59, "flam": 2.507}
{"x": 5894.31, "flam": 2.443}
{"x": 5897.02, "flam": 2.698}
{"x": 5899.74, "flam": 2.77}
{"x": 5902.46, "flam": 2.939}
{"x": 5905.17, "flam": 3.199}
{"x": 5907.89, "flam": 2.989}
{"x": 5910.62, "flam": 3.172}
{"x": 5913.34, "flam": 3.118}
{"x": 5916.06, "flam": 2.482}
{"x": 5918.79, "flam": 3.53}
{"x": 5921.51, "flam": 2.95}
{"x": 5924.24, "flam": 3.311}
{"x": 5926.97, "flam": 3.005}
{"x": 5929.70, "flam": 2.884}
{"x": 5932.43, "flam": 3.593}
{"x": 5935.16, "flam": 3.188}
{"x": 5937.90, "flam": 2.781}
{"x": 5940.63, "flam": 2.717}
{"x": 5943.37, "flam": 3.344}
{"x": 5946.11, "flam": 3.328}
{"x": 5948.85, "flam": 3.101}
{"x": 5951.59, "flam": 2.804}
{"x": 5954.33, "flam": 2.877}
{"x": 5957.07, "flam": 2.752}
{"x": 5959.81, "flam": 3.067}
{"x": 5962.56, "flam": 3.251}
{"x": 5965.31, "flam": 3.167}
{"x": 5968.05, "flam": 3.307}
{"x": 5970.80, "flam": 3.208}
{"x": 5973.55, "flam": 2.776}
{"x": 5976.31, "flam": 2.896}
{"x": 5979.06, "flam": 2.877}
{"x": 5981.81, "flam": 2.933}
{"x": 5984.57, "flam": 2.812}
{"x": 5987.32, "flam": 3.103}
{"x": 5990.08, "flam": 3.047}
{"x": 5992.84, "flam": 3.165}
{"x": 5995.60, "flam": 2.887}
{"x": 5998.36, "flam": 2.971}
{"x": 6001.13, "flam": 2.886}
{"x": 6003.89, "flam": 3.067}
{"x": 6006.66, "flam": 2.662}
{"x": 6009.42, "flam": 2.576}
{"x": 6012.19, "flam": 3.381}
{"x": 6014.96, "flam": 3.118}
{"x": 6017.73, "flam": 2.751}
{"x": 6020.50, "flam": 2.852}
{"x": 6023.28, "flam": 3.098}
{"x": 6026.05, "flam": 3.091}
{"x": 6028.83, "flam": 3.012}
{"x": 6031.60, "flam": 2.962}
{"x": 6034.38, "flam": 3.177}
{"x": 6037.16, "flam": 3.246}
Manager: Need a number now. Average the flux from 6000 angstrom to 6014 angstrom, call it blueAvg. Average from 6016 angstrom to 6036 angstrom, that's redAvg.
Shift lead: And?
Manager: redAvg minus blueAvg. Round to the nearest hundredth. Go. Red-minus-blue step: 0.08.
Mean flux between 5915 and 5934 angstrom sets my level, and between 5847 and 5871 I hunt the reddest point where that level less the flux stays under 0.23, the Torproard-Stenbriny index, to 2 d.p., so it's 5869.93 angstrom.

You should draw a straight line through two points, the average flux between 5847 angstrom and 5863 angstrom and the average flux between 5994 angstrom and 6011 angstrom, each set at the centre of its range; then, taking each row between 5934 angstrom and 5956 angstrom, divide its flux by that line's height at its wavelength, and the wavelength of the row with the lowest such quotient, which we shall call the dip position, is 5940.63 angstrom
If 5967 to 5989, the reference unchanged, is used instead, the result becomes 5973.55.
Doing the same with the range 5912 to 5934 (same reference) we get 5916.06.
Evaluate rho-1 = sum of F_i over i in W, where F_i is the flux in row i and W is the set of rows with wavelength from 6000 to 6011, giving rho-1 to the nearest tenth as 11.2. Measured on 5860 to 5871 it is 11.6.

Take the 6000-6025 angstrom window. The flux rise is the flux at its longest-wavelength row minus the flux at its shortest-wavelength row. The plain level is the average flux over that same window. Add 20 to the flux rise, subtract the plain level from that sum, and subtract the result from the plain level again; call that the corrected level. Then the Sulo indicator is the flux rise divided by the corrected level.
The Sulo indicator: -0.015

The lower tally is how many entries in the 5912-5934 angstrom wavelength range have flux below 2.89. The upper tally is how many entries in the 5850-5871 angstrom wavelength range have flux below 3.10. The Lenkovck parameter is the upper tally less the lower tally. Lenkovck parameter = 5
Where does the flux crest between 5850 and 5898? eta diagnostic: 5864.52 angstrom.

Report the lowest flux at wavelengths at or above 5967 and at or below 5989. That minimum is 2.776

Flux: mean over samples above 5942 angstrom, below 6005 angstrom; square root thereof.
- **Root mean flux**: 1.74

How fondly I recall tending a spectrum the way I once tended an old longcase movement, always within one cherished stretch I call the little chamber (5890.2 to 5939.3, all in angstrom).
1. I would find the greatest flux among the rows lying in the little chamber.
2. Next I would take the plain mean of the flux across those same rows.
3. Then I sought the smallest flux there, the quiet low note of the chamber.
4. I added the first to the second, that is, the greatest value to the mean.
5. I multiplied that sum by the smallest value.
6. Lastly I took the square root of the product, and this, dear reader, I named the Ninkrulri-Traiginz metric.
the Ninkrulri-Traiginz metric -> 4.01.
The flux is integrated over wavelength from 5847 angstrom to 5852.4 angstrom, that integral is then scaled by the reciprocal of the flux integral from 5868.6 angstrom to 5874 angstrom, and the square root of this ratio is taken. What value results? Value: 0.98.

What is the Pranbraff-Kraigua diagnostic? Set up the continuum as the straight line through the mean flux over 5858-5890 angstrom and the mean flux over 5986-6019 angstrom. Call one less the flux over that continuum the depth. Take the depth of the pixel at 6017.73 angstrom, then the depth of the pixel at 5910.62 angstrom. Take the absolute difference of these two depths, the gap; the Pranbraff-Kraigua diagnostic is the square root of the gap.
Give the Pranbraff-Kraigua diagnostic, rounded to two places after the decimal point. 0.41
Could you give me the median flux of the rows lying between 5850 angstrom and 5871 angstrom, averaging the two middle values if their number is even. 2.88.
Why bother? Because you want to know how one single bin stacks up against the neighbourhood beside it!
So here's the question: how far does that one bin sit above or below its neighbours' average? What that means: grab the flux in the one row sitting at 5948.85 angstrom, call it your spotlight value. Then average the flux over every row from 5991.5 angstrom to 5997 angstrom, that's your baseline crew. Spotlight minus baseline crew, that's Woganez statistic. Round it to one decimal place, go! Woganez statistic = 0.1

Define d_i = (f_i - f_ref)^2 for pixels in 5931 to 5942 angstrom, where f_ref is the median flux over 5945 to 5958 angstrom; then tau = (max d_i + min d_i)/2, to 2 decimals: 0.26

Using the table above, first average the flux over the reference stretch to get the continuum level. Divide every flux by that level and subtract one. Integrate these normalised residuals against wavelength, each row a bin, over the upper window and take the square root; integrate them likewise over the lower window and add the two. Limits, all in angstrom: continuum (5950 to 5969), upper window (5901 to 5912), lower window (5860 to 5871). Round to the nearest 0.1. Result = -0.1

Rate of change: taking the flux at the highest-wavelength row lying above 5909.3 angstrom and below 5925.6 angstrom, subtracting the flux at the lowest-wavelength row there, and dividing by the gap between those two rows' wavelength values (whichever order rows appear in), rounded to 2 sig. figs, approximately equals 0.010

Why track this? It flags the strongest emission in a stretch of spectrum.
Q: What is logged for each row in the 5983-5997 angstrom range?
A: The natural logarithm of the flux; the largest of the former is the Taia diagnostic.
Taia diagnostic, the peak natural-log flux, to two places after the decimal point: 1.15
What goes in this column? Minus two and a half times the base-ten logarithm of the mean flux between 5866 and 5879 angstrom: -1.18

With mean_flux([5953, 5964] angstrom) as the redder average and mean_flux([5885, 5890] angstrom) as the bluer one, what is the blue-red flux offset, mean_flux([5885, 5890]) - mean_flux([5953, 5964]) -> -0.17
